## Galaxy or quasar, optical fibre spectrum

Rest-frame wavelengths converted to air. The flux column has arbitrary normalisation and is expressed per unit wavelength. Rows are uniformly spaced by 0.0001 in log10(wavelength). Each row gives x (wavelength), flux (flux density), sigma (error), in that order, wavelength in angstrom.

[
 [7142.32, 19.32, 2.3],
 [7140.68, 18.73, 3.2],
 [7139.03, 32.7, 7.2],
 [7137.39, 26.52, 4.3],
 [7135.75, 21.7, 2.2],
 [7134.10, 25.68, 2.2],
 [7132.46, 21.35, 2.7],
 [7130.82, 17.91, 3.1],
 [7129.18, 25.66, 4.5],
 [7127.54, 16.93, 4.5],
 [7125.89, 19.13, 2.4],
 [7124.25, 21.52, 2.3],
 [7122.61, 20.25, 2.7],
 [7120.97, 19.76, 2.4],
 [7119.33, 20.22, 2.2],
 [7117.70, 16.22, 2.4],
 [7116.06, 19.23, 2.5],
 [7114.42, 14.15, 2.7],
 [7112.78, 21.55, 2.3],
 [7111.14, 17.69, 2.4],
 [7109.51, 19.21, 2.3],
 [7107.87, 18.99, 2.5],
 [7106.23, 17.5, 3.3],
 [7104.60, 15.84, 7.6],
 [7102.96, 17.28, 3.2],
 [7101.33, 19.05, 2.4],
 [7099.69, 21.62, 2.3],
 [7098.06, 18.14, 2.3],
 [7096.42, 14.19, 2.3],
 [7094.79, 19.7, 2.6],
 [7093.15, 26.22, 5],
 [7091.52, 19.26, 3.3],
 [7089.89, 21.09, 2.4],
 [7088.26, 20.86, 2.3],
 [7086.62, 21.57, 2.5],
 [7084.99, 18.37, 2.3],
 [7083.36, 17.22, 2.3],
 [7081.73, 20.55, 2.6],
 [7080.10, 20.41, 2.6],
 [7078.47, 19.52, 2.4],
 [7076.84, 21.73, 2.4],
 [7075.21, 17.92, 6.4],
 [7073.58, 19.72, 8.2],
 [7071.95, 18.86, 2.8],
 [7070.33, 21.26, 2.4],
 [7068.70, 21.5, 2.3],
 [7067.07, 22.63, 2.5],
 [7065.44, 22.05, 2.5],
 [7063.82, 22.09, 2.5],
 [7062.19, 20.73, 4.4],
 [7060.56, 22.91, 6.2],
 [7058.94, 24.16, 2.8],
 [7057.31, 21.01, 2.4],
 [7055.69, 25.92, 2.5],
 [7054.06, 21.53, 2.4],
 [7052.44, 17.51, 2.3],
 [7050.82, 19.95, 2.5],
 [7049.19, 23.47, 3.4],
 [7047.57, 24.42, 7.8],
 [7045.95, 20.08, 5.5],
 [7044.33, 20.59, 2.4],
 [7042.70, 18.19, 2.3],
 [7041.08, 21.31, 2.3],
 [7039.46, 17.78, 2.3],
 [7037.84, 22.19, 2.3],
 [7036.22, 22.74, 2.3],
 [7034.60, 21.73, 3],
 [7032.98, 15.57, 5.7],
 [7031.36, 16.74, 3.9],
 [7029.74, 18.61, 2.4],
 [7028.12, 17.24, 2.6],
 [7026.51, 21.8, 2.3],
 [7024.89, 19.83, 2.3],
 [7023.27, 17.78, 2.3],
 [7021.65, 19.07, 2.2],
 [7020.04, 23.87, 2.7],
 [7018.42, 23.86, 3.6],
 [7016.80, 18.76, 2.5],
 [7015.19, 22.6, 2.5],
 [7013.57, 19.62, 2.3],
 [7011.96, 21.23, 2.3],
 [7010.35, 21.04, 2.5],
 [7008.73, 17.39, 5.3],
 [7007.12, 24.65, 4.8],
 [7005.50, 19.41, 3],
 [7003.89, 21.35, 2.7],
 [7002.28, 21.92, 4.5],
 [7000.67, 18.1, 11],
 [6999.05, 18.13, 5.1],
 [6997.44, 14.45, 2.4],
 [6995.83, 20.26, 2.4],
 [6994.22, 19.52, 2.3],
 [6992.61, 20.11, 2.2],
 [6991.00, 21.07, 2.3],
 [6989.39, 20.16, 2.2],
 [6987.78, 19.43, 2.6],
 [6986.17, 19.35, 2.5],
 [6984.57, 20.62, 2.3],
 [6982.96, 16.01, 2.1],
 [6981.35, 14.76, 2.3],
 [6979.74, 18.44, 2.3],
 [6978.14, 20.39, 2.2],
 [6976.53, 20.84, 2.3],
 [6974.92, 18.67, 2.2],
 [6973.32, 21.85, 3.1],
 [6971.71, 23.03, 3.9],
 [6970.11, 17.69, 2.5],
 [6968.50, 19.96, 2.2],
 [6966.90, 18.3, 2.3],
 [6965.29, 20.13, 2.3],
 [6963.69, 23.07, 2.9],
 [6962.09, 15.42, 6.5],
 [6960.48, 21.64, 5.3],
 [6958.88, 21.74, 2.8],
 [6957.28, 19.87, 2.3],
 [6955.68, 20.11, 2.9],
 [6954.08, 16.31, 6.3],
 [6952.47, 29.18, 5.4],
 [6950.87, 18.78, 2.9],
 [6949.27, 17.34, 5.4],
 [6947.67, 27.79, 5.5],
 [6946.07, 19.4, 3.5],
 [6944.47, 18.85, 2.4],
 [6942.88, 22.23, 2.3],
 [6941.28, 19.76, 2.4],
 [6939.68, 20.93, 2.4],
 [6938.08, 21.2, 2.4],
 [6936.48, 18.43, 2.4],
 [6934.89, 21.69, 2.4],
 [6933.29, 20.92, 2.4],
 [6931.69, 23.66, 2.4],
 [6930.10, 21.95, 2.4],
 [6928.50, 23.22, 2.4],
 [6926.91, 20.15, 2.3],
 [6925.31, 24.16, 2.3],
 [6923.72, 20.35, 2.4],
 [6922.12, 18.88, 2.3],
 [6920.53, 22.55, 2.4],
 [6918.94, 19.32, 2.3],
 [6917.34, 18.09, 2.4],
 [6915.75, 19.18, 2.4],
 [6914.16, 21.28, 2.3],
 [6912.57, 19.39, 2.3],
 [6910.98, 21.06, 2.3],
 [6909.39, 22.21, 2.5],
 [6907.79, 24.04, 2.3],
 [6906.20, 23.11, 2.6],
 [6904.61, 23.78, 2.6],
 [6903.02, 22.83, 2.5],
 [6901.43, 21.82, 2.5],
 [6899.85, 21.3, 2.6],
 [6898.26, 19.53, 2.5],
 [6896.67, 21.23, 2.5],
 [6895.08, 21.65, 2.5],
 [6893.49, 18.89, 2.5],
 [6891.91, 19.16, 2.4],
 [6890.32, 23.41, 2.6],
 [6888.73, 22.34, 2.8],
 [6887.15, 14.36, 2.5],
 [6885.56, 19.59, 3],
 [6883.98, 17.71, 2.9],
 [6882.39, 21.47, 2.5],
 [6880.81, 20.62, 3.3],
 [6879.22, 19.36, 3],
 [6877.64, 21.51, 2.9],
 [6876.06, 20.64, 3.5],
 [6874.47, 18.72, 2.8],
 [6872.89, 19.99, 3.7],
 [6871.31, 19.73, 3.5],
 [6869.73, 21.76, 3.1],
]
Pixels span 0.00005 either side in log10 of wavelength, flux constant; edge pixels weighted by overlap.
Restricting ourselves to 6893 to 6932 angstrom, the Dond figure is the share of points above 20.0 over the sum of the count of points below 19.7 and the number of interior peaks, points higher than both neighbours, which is 0.051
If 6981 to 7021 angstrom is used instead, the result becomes 0.026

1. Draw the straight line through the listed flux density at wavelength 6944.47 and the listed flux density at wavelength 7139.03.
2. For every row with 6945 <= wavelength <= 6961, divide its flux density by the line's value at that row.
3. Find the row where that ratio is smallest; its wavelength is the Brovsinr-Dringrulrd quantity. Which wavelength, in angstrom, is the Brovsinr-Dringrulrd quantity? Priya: 6954.08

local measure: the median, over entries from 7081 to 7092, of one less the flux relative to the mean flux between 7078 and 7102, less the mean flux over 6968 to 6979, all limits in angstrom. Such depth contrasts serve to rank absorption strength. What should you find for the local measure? -20.38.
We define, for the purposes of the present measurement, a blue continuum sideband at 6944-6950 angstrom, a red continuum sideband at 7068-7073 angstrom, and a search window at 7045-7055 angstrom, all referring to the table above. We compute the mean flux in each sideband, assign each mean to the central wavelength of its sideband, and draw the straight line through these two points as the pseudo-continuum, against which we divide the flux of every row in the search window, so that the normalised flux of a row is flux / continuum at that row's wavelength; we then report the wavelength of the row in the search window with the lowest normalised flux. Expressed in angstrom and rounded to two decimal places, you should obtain 7052.44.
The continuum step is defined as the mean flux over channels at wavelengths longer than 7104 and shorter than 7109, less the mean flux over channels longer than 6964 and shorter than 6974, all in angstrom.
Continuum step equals -2.7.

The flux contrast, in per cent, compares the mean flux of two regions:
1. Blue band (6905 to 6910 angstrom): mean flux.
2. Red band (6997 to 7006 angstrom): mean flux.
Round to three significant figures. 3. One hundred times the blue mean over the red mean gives 122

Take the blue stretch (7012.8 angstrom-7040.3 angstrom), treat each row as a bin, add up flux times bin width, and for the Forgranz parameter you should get 550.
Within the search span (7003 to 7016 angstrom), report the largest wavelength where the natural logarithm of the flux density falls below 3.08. 7013.57 angstrom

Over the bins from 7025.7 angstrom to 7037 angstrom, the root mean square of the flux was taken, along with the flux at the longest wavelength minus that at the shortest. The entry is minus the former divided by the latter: -21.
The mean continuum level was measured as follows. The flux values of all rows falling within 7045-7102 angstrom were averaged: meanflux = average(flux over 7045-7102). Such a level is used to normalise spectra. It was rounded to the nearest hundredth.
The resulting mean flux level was 20.78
